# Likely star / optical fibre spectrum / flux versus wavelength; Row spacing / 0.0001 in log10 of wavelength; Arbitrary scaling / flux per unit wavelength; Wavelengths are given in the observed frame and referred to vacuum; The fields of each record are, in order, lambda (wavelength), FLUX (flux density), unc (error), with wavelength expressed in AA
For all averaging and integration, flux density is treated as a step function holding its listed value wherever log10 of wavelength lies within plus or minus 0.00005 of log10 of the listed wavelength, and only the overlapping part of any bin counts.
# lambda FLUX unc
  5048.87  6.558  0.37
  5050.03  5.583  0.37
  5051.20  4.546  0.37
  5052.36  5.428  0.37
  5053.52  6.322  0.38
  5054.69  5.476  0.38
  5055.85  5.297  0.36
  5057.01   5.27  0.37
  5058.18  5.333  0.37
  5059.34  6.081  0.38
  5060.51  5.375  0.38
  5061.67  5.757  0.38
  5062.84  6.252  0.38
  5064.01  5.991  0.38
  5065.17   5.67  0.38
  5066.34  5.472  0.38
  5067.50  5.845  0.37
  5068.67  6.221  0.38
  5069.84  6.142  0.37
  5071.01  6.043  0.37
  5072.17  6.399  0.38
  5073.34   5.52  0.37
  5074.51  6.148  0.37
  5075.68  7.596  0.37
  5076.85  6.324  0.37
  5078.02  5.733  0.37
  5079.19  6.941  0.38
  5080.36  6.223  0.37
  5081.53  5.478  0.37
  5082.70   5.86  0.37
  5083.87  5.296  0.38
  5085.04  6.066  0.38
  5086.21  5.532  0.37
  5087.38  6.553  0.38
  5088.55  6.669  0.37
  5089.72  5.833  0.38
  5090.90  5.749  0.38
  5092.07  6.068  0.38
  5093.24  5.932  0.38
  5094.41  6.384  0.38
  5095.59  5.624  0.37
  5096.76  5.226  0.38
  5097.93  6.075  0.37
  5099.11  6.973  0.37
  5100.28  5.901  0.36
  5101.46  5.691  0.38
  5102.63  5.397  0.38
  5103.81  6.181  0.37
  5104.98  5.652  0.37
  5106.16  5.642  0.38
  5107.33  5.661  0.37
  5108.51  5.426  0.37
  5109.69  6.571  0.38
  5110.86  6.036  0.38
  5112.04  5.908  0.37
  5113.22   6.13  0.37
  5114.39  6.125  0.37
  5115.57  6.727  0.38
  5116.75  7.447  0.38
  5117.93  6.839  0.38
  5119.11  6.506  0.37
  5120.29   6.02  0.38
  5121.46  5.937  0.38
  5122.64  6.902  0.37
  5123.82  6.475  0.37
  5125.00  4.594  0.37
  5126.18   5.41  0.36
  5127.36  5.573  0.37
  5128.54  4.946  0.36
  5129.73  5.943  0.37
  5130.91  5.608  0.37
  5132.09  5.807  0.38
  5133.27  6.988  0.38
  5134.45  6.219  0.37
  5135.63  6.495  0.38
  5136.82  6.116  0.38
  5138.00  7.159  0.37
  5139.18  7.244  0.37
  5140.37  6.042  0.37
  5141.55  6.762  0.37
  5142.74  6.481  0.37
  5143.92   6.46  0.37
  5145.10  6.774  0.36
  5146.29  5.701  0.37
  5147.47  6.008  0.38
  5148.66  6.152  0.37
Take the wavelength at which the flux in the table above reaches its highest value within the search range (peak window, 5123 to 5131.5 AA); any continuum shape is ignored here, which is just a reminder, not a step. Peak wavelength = 5123.82 AA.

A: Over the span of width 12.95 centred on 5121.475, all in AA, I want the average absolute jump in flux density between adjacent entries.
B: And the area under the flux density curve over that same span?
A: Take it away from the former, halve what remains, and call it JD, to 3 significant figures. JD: -40.0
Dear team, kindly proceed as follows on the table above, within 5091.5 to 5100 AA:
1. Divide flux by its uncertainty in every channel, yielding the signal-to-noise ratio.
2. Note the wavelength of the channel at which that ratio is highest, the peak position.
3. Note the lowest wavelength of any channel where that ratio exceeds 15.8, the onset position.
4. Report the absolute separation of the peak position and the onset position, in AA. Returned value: 7.0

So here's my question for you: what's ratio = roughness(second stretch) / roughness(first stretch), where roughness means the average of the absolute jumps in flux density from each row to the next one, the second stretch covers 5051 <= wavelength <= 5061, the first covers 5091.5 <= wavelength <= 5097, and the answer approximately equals 1.24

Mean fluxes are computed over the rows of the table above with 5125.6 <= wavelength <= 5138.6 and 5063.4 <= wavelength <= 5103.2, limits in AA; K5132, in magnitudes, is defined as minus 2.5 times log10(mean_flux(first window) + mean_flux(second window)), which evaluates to -2.70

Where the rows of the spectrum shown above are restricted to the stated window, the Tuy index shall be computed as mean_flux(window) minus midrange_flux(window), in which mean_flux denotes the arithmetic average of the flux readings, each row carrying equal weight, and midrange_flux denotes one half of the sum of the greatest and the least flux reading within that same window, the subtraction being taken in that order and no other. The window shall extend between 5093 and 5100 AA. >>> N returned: -0.06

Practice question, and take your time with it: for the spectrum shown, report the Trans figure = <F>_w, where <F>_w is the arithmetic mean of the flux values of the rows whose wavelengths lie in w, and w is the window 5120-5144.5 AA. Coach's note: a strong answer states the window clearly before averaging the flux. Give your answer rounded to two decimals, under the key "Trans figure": 6.15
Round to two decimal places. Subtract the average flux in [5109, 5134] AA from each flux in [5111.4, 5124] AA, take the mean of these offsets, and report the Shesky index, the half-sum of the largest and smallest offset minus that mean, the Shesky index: 0.22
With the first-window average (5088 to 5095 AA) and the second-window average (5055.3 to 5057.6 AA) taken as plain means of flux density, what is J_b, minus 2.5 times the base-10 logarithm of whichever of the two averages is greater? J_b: -1.96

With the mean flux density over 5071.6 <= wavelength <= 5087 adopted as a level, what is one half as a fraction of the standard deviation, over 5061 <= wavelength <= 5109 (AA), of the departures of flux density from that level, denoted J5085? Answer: 1.0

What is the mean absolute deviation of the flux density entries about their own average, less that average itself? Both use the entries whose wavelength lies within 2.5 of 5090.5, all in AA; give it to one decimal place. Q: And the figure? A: -5.8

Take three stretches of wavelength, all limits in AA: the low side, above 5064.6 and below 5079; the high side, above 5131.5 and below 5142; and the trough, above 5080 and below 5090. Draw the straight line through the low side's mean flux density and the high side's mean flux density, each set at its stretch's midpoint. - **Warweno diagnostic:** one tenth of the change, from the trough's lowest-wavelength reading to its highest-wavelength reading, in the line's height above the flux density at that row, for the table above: 0.045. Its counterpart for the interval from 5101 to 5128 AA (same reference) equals 0.029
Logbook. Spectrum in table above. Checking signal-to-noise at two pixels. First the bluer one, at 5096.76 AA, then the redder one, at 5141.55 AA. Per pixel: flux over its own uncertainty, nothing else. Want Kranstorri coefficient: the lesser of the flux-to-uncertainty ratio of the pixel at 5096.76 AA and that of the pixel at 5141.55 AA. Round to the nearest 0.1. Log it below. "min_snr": 13.8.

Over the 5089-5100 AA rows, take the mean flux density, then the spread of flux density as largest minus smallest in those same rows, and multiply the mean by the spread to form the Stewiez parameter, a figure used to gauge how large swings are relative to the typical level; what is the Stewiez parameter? 10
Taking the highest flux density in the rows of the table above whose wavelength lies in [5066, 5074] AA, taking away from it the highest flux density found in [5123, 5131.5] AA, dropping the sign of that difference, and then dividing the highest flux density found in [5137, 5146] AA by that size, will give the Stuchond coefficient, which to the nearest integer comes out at 95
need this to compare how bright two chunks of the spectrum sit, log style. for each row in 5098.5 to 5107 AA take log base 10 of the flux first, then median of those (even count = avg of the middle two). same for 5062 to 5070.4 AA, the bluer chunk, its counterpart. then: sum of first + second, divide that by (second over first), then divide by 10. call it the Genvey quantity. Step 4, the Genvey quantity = 0.149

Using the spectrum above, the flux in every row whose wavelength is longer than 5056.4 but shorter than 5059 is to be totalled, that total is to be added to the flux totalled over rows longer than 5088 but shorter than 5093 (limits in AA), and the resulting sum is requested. 35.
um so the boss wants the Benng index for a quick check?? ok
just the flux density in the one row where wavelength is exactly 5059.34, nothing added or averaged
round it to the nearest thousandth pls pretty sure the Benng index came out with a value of 6.081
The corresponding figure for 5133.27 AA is 6.988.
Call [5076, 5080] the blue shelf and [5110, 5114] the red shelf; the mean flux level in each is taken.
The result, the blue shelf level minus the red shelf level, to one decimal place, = 0.3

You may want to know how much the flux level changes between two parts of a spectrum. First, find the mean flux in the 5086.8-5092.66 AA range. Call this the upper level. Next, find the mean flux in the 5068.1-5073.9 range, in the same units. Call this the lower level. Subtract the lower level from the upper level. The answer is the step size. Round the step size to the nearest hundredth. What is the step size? 0.11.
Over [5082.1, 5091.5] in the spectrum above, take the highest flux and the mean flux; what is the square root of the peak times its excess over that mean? 2.2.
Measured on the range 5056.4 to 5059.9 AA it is 1.8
